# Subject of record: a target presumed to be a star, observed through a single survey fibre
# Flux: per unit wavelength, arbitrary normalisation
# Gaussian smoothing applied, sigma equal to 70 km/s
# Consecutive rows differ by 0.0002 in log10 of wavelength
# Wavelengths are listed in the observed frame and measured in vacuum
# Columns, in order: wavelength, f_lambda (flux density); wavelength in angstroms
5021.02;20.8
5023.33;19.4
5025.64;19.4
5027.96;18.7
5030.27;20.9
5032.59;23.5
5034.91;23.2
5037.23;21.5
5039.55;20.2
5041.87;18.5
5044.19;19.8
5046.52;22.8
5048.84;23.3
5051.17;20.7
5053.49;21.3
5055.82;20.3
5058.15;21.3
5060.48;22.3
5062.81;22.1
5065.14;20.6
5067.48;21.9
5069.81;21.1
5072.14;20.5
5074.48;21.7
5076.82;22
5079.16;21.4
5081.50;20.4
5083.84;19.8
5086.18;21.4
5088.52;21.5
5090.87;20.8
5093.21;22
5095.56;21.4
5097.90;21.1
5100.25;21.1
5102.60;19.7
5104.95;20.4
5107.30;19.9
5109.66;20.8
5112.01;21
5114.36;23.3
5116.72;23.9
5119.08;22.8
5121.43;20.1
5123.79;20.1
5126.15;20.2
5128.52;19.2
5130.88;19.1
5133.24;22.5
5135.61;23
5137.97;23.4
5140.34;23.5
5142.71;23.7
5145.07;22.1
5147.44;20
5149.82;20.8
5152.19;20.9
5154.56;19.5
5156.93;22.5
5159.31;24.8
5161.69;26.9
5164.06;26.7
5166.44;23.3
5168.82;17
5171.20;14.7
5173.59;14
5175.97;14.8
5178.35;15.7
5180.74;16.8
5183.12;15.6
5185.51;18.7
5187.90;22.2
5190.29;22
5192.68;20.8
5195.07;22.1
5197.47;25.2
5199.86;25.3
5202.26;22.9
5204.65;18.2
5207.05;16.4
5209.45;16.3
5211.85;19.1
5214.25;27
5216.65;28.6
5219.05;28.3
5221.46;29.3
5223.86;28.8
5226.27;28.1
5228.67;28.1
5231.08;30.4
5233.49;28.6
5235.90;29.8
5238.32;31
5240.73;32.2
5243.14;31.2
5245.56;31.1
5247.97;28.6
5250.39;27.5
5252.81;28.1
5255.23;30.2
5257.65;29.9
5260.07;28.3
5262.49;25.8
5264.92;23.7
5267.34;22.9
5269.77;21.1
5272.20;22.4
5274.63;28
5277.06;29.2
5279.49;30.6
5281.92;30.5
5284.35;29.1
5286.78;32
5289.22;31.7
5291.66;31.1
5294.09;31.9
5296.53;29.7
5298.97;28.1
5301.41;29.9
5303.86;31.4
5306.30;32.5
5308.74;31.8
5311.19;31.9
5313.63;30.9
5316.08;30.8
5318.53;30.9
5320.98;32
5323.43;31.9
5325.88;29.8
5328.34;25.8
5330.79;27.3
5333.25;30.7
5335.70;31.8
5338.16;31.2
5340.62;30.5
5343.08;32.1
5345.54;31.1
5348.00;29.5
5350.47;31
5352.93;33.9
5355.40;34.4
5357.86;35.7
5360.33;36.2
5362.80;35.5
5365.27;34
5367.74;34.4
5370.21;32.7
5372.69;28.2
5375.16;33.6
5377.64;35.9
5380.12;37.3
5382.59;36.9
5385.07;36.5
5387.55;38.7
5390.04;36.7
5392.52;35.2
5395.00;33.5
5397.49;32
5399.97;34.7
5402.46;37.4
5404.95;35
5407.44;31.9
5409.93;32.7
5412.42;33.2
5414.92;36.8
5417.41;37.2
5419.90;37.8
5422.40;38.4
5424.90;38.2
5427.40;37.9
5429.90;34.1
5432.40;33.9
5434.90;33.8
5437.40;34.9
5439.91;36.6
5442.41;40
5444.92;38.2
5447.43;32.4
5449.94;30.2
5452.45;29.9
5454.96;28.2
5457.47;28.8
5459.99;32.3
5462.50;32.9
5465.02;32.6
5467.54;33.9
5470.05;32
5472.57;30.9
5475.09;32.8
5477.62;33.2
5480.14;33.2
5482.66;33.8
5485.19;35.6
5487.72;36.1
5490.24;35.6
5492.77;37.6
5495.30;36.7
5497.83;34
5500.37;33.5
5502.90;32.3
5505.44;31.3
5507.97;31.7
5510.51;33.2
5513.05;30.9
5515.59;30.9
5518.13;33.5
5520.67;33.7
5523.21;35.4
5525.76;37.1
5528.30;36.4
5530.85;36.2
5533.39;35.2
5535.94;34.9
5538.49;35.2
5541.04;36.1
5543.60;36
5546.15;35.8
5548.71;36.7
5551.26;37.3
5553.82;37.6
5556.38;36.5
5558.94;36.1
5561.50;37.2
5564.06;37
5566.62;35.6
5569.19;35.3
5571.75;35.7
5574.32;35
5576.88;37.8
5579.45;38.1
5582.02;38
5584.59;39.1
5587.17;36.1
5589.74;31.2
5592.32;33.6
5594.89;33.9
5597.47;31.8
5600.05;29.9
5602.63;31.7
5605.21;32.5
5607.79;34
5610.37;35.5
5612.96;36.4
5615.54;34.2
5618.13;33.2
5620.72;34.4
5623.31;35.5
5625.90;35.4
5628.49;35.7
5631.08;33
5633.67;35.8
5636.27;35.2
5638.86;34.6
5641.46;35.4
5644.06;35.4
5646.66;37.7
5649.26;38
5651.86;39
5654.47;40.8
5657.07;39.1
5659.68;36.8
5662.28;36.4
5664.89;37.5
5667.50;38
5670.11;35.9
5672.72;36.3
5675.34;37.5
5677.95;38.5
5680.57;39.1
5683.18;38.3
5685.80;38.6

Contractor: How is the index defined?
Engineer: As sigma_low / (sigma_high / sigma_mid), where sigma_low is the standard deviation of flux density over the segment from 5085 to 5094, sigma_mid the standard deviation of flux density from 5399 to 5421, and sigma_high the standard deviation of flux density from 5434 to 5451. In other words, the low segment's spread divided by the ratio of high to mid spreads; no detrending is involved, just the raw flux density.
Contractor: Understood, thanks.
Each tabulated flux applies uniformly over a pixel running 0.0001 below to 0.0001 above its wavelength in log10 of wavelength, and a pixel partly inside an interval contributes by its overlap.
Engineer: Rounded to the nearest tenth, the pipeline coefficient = 0.3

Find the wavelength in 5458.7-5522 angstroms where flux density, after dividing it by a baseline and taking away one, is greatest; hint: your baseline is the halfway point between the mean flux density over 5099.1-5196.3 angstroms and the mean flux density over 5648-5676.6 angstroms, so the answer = 5492.77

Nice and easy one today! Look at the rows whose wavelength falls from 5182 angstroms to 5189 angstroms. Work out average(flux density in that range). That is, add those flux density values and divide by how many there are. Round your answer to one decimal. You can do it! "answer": 18.8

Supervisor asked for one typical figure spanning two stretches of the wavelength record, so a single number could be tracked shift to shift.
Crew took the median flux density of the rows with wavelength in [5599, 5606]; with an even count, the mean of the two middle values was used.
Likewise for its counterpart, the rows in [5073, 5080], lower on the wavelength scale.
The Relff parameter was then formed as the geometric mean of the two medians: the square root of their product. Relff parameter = 26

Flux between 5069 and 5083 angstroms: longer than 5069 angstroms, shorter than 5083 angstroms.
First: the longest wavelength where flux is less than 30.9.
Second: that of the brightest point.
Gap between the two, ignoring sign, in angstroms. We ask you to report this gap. 4.7 angstroms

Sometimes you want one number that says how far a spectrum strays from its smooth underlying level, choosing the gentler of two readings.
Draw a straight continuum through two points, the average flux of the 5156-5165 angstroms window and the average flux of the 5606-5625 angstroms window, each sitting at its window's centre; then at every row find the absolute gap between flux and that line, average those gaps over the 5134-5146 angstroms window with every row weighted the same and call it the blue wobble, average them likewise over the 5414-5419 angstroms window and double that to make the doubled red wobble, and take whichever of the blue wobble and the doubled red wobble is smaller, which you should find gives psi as 1.7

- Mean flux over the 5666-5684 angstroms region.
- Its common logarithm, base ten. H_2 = 1.58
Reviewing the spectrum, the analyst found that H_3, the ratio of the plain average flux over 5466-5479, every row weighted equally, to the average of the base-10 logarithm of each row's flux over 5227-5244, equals 22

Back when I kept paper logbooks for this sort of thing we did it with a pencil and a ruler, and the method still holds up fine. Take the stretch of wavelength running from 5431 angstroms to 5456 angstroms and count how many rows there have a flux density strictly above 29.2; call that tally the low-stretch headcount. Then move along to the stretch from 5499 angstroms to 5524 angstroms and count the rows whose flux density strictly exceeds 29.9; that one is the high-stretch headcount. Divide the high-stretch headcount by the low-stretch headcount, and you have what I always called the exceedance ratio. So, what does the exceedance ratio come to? 1.11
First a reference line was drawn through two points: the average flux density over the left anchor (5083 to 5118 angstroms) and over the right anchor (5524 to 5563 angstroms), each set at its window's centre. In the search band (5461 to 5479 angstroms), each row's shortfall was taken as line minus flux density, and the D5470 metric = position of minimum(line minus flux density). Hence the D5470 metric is 5467.54 angstroms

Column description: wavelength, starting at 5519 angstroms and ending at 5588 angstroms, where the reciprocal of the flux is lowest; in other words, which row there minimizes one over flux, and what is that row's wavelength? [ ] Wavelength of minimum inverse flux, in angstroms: 5584.59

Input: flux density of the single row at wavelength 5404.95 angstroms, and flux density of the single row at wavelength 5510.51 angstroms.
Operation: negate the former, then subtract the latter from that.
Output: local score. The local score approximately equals -68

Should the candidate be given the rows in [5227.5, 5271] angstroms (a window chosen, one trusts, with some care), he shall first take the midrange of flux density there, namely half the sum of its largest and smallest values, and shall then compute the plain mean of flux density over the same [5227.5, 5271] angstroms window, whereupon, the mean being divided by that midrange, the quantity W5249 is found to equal 1.06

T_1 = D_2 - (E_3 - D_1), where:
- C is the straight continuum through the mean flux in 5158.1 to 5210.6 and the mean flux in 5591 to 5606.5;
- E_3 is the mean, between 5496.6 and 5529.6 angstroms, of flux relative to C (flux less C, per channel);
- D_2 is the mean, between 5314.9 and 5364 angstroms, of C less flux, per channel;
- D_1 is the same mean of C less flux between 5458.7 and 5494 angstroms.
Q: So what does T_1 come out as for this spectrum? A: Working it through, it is -15.8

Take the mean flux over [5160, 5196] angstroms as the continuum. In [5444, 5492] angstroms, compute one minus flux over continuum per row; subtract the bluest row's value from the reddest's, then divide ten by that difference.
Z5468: 75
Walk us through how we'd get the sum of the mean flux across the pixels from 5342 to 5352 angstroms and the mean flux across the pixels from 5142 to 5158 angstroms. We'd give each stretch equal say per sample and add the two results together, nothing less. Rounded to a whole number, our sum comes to 52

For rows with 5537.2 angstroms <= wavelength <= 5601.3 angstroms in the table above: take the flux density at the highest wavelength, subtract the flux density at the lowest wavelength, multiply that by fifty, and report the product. -265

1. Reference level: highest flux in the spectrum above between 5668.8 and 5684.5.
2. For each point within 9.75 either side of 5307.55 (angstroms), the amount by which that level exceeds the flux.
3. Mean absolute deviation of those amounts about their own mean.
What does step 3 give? 1.0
